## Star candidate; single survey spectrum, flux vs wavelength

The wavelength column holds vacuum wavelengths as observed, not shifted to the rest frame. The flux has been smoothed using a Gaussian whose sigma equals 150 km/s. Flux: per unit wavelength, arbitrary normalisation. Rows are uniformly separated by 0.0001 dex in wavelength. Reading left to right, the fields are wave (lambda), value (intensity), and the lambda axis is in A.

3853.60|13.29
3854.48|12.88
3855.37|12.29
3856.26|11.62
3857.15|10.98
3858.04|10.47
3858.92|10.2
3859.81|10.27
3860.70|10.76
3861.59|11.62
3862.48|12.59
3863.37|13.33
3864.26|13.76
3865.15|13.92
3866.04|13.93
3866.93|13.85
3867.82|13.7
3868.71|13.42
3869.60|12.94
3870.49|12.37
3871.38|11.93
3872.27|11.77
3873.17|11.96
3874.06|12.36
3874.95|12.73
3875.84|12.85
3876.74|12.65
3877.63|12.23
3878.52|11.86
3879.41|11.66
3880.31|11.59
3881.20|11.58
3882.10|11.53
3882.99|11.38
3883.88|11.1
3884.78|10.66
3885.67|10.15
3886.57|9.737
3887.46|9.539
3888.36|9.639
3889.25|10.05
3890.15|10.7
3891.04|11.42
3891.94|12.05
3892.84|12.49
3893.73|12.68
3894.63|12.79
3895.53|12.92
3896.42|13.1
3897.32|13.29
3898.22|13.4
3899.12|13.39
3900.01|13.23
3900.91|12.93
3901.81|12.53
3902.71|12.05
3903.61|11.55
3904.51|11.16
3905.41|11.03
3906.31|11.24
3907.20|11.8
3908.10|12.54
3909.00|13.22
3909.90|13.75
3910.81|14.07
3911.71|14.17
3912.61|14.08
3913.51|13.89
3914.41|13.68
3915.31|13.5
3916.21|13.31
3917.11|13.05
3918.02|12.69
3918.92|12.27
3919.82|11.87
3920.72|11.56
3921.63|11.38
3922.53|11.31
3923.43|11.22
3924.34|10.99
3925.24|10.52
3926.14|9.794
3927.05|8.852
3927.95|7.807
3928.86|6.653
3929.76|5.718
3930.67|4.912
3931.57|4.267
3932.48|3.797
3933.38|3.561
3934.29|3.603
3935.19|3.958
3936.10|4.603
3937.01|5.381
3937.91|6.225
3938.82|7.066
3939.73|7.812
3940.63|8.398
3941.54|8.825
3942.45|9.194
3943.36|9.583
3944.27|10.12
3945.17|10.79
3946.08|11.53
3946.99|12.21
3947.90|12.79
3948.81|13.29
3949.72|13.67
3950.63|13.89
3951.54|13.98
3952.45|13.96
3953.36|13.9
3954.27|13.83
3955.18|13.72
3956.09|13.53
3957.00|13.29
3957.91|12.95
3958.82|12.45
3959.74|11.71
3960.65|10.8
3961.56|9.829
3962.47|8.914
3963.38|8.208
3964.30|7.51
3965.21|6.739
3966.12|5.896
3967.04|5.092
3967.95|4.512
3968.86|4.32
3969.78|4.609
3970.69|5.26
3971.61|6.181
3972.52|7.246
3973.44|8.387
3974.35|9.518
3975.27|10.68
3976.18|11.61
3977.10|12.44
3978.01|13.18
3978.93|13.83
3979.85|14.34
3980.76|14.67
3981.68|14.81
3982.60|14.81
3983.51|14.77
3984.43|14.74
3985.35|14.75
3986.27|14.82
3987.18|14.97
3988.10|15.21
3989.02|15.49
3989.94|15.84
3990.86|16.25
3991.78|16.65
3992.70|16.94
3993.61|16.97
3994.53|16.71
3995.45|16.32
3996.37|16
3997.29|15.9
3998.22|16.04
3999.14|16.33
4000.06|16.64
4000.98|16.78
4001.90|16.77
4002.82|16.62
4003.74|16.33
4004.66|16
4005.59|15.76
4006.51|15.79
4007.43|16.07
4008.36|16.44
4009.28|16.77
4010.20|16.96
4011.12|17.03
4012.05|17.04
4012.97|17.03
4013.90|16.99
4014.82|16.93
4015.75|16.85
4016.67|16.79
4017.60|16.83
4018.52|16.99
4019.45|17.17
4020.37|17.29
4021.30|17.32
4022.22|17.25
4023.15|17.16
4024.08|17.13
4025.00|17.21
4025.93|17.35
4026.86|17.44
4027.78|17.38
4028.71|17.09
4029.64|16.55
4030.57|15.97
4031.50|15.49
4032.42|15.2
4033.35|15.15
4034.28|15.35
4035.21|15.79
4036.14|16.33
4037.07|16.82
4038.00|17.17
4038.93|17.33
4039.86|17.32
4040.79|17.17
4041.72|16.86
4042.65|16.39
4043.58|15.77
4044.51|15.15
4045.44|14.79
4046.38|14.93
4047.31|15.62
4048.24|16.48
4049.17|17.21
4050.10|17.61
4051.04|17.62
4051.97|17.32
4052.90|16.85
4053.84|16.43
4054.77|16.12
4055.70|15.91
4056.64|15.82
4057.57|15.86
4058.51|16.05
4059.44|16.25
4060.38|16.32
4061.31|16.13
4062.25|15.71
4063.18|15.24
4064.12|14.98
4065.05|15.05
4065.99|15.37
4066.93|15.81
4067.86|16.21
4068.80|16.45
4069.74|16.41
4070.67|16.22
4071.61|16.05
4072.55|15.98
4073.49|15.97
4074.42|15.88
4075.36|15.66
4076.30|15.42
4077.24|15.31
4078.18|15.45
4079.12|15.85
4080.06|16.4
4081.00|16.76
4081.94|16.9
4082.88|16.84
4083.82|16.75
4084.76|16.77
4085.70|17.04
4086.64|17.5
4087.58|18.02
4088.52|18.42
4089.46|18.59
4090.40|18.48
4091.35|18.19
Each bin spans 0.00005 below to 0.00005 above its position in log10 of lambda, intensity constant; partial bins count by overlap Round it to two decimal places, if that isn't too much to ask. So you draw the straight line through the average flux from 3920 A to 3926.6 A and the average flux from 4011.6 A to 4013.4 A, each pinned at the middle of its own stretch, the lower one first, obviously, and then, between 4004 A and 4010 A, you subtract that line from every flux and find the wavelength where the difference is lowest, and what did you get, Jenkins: 4006.51 A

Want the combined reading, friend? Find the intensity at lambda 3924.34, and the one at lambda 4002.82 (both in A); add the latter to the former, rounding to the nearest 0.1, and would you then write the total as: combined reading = 27.6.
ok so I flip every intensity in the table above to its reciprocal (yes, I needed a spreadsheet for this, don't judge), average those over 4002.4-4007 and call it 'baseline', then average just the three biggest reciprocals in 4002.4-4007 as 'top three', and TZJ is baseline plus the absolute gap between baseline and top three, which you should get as 0.063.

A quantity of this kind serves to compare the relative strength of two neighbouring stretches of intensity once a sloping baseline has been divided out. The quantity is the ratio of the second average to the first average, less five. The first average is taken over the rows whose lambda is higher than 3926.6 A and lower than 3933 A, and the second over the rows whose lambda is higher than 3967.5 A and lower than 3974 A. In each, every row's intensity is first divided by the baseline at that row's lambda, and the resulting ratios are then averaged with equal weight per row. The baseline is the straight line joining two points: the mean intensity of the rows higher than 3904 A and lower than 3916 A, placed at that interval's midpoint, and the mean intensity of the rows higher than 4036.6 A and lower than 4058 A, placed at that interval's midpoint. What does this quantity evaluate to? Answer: -4.1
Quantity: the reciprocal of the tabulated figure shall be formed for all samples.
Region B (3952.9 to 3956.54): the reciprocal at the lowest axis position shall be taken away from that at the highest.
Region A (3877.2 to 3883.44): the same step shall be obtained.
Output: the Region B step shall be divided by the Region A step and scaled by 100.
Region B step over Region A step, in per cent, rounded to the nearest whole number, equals 32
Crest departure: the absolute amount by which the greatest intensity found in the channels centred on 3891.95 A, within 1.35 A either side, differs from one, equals 11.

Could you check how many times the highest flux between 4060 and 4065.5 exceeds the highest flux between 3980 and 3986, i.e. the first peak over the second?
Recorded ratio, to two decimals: 1.10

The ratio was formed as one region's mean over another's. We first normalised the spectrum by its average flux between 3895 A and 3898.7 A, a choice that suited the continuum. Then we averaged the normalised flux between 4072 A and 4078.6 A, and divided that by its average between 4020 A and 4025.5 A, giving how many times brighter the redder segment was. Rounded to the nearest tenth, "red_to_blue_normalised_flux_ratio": 0.9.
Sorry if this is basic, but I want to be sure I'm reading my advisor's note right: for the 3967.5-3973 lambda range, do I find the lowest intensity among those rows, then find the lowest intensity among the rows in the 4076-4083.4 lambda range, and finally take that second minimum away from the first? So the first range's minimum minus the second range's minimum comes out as -11.0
